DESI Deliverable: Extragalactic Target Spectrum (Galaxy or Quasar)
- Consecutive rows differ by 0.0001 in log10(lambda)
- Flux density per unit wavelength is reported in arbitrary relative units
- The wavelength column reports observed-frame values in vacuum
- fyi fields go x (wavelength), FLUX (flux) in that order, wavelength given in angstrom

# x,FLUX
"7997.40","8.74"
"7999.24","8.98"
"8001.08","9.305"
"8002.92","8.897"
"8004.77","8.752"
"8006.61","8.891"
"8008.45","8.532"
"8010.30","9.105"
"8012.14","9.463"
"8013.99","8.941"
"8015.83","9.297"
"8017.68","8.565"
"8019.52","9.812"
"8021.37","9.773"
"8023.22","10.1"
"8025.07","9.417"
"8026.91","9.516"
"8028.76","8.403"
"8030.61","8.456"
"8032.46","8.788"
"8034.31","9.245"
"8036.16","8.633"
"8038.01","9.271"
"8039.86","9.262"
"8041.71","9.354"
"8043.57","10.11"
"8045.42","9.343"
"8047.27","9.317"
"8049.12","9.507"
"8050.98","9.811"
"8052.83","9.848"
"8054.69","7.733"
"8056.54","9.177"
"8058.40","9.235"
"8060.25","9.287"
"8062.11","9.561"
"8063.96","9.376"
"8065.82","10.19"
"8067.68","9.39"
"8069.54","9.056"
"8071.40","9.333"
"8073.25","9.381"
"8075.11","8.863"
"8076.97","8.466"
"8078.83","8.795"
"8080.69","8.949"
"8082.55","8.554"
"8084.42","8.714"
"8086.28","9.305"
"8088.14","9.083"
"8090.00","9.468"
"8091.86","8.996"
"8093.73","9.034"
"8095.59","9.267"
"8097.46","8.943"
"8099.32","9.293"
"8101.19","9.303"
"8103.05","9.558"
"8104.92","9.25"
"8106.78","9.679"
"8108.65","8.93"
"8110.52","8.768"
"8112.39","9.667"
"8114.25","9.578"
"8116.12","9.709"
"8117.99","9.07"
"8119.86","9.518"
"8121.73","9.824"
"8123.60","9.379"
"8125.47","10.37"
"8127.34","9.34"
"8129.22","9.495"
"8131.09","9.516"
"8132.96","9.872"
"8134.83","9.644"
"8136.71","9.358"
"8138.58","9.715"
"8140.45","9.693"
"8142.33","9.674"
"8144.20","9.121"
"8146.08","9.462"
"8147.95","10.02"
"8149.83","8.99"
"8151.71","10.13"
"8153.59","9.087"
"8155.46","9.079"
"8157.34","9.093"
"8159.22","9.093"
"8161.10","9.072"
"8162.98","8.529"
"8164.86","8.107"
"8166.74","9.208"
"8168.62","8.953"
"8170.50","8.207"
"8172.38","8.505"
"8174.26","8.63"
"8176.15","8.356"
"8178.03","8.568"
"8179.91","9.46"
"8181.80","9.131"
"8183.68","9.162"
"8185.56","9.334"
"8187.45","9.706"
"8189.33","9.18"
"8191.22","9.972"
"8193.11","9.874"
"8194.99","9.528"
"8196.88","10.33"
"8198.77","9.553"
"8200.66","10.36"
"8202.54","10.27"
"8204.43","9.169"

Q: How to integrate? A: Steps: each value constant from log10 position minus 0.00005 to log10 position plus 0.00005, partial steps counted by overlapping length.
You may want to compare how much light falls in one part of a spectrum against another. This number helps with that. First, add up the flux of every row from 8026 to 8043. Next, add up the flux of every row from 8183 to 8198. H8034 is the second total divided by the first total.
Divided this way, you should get 1.0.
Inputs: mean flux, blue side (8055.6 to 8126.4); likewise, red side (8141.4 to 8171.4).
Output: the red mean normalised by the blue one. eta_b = 0.98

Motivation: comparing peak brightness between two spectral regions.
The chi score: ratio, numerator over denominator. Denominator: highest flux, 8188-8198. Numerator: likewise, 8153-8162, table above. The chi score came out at 0.88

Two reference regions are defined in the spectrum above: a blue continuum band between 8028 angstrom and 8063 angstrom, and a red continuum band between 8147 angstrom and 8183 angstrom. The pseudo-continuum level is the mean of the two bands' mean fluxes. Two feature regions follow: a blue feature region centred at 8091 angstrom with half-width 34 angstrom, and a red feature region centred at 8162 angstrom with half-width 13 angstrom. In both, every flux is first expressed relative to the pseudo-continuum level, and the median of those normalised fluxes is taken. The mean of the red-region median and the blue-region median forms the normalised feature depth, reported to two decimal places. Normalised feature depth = 1.01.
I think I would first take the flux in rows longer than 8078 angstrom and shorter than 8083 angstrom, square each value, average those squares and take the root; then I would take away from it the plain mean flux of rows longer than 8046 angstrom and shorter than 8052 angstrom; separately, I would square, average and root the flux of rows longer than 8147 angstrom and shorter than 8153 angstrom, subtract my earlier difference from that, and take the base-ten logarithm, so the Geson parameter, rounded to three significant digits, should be 1.02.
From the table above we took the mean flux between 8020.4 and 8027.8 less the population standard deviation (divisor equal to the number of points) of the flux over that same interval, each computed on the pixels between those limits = 9.4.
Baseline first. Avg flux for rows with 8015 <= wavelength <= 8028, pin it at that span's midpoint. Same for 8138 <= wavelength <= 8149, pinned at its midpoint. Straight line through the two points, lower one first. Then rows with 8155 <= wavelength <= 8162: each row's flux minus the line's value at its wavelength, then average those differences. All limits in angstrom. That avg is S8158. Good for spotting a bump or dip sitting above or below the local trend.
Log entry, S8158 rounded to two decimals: -0.54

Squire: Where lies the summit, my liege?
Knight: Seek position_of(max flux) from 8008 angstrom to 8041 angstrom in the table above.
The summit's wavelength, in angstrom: 8023.22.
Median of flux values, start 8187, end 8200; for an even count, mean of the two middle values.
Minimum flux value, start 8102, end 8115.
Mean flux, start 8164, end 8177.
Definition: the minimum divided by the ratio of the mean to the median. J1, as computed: 9.93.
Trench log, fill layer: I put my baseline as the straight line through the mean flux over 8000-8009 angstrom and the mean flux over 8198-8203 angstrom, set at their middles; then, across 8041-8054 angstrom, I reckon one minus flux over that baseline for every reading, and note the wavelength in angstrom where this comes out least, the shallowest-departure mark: 8043.57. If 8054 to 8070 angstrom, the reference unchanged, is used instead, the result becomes 8065.82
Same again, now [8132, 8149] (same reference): 8147.95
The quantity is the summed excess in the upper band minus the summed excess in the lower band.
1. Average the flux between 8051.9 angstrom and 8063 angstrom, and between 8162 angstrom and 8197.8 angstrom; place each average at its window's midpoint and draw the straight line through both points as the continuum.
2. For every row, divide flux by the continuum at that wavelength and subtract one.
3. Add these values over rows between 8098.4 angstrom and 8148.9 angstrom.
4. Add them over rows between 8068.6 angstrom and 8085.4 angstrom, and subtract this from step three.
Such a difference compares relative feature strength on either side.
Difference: 1.405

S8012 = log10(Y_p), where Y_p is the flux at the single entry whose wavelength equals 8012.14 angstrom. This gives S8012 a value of 0.98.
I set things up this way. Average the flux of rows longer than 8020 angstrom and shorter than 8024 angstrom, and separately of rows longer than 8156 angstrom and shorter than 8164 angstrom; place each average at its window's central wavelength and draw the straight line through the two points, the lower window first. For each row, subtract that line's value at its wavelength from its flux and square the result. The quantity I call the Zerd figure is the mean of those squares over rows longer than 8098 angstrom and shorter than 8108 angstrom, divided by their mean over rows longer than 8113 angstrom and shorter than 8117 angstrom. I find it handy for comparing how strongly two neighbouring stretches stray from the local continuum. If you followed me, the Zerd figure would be 0.3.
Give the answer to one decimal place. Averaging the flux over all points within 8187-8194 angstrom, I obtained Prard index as 9.7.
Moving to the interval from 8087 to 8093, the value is 9.2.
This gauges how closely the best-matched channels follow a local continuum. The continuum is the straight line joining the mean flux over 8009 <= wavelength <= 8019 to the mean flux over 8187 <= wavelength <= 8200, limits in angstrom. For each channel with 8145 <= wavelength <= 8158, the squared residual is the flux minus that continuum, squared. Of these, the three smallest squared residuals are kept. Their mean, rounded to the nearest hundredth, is 0.16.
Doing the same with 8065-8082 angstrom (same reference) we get 0.01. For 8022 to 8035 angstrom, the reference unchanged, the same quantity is 0.08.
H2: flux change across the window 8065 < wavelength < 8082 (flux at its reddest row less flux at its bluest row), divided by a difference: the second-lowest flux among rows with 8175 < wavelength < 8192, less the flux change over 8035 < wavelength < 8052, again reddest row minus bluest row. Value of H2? -0.17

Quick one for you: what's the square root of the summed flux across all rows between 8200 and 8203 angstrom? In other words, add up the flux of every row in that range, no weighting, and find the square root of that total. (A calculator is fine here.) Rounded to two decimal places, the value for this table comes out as 4.54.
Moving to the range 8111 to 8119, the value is 6.17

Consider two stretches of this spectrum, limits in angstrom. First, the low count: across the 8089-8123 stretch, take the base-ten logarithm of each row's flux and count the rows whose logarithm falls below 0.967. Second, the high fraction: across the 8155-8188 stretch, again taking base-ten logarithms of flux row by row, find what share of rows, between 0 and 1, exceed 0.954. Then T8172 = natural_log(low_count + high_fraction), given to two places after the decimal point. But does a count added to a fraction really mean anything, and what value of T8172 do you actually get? 2.15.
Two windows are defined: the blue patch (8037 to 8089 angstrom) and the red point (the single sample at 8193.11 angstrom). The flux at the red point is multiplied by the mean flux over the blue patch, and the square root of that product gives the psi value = 9.54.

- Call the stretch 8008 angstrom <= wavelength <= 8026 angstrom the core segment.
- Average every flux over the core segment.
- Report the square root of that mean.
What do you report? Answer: 3.05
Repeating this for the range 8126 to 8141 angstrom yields 3.10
